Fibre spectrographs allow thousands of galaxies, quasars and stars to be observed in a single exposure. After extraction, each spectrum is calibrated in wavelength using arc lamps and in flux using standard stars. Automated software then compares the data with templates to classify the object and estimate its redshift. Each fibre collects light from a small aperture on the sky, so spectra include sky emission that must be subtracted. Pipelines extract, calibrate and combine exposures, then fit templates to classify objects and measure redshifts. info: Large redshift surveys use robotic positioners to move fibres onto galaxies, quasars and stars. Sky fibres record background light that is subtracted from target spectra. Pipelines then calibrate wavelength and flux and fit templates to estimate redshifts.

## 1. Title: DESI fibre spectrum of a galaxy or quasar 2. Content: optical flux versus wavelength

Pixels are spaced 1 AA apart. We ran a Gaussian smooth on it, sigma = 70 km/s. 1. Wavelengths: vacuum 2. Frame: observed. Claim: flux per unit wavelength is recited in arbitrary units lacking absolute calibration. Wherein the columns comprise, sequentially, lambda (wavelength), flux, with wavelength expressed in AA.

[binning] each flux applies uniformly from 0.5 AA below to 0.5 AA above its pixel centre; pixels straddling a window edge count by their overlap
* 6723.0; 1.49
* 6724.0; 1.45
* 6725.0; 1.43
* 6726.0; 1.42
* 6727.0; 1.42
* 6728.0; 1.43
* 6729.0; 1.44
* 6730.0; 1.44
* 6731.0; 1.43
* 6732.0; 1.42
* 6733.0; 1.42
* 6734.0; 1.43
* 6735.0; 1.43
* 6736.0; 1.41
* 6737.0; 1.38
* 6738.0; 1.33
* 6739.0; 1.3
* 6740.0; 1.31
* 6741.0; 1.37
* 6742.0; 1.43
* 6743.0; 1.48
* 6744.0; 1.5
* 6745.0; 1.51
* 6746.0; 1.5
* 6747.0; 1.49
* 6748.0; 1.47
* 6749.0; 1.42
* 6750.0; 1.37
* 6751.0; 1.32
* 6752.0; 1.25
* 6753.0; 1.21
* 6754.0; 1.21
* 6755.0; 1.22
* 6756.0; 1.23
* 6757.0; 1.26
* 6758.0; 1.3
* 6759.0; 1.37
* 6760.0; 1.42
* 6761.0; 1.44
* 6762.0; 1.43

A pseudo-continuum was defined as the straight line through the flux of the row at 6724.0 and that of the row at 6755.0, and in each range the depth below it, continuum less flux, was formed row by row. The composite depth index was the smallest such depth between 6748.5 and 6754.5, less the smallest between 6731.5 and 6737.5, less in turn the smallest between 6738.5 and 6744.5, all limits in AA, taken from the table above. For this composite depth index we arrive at 0.10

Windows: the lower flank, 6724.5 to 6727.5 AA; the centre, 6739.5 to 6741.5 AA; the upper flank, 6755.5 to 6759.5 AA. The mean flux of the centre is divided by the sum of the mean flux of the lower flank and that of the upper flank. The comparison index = 0.494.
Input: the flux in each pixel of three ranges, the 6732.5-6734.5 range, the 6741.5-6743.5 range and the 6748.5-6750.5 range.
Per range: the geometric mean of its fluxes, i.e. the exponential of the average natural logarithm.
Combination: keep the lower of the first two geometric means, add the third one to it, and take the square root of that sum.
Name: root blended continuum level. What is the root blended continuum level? 1.68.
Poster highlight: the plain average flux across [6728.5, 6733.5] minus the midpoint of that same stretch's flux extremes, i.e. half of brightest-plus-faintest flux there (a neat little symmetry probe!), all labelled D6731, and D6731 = 0.0000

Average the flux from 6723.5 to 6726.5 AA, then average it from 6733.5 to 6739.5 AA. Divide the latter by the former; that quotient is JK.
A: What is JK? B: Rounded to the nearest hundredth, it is 0.96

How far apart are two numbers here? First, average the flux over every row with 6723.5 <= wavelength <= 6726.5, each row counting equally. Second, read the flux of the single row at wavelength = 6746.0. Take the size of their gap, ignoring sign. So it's 0.07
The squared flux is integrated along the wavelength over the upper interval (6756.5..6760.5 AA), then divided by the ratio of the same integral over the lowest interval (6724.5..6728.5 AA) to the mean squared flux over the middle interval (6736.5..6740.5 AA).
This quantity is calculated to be 1.6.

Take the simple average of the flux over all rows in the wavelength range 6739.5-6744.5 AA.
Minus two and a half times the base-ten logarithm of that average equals -0.38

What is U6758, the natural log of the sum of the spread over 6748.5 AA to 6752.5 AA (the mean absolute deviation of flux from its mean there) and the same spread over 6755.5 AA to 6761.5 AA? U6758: -2.05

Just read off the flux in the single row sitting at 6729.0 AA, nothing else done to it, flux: 1.44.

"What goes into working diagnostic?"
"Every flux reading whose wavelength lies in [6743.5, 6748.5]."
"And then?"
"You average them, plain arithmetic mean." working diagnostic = 1.49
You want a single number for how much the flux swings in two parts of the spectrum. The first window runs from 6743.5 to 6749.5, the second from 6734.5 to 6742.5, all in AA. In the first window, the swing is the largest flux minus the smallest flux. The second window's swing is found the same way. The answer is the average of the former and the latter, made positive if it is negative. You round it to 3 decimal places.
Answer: 0.110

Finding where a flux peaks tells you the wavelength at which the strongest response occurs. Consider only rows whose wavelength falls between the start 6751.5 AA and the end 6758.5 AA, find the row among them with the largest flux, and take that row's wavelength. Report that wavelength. 6758.0 AA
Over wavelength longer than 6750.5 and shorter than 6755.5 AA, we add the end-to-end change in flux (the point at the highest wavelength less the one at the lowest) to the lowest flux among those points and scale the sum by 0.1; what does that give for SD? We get 0.111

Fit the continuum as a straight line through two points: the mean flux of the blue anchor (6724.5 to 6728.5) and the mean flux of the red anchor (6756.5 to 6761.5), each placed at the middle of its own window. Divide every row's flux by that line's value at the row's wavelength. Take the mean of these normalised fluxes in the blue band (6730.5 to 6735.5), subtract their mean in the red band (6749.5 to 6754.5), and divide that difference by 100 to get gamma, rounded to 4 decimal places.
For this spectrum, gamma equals 0.0008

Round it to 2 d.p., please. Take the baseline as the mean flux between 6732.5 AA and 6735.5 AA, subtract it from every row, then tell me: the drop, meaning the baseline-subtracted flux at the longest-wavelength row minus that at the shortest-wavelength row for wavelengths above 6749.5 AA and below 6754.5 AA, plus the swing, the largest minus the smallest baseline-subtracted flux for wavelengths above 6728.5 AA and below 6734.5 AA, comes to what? -0.14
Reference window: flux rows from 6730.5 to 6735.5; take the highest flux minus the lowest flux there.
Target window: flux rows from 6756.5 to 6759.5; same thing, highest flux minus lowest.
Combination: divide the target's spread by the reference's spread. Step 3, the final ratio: 11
